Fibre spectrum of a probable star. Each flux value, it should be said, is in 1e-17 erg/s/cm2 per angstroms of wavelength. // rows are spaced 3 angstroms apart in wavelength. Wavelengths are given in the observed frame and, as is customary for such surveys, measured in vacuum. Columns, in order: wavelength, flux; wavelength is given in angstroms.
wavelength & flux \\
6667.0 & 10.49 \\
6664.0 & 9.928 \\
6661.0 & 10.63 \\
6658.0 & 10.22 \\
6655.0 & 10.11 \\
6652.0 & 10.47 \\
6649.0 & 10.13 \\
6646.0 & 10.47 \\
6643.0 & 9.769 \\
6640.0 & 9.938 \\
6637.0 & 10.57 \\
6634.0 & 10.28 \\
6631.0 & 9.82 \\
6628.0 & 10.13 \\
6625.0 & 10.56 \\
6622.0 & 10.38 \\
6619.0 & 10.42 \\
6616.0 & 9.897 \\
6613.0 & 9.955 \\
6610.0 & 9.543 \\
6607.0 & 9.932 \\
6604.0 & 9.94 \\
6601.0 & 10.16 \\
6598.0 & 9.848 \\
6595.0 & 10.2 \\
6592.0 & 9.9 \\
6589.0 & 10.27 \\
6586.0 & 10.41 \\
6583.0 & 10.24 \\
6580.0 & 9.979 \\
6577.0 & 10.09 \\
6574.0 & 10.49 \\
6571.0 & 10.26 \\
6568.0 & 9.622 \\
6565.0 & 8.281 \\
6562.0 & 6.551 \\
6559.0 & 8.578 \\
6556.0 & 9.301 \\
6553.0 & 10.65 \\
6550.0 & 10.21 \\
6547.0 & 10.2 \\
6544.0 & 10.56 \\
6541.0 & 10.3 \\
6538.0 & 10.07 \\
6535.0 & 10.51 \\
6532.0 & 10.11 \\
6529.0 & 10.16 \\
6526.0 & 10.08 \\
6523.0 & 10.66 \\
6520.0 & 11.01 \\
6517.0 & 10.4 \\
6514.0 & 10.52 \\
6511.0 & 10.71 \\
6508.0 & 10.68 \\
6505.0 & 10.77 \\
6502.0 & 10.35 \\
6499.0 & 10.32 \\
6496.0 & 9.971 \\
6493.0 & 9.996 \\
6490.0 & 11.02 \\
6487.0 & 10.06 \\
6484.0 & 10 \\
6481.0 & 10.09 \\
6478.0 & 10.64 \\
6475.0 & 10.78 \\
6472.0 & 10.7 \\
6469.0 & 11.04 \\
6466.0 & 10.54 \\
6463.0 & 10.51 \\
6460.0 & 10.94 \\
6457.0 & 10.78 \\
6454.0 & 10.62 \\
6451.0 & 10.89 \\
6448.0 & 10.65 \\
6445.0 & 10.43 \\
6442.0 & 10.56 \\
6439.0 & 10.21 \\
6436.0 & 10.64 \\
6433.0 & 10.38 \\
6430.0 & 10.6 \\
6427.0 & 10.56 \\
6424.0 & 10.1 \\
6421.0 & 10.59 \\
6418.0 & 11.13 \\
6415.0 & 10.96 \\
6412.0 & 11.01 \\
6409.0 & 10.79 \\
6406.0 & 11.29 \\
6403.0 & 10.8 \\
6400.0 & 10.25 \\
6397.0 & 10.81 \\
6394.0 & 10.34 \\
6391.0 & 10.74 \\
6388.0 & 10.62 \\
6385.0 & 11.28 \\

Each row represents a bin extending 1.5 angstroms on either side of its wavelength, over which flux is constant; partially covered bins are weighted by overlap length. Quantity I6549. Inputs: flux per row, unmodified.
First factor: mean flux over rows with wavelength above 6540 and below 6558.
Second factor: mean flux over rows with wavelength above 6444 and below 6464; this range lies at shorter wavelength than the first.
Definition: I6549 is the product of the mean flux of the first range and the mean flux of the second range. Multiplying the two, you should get 109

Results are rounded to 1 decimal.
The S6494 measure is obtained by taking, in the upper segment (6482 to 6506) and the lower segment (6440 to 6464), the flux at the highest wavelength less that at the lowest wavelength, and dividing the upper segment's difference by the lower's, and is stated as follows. -15.4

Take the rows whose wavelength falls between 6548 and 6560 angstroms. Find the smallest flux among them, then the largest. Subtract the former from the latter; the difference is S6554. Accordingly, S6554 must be 2.1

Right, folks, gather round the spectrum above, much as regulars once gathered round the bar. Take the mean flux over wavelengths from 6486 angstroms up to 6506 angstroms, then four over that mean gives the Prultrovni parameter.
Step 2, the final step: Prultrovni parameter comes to 0.386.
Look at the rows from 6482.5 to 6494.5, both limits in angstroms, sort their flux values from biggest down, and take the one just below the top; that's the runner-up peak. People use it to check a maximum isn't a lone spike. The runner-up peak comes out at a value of 10.06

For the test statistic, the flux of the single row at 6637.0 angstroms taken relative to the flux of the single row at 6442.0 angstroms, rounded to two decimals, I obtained 1.00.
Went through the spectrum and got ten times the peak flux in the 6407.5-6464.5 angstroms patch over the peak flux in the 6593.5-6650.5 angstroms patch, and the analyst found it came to 10.5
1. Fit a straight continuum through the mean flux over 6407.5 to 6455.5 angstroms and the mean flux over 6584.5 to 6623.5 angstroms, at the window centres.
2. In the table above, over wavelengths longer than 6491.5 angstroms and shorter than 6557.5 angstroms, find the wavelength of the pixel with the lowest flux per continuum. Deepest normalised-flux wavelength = 6556.0 angstroms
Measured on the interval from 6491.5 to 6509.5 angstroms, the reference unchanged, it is 6496.0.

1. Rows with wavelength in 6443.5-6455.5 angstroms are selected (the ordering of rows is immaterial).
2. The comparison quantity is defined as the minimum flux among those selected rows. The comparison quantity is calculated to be 10.43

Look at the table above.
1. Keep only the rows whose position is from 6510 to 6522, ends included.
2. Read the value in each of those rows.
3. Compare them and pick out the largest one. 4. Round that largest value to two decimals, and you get 11.01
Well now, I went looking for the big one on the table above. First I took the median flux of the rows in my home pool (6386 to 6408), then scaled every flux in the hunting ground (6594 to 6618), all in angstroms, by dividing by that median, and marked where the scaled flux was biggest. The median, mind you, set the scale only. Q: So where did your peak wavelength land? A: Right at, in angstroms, 6595.0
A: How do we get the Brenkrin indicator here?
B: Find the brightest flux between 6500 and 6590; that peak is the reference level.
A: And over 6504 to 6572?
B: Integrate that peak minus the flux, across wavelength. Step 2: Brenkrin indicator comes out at 69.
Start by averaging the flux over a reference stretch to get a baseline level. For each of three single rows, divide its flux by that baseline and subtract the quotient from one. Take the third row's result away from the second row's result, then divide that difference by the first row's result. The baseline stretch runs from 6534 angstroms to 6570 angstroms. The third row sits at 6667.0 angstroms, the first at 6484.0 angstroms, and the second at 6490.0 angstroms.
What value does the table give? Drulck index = 1.2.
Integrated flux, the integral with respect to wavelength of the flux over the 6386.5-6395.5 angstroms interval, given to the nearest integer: 95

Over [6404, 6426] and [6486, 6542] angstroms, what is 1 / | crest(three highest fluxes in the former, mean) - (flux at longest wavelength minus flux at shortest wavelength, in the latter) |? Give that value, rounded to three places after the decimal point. 0.092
